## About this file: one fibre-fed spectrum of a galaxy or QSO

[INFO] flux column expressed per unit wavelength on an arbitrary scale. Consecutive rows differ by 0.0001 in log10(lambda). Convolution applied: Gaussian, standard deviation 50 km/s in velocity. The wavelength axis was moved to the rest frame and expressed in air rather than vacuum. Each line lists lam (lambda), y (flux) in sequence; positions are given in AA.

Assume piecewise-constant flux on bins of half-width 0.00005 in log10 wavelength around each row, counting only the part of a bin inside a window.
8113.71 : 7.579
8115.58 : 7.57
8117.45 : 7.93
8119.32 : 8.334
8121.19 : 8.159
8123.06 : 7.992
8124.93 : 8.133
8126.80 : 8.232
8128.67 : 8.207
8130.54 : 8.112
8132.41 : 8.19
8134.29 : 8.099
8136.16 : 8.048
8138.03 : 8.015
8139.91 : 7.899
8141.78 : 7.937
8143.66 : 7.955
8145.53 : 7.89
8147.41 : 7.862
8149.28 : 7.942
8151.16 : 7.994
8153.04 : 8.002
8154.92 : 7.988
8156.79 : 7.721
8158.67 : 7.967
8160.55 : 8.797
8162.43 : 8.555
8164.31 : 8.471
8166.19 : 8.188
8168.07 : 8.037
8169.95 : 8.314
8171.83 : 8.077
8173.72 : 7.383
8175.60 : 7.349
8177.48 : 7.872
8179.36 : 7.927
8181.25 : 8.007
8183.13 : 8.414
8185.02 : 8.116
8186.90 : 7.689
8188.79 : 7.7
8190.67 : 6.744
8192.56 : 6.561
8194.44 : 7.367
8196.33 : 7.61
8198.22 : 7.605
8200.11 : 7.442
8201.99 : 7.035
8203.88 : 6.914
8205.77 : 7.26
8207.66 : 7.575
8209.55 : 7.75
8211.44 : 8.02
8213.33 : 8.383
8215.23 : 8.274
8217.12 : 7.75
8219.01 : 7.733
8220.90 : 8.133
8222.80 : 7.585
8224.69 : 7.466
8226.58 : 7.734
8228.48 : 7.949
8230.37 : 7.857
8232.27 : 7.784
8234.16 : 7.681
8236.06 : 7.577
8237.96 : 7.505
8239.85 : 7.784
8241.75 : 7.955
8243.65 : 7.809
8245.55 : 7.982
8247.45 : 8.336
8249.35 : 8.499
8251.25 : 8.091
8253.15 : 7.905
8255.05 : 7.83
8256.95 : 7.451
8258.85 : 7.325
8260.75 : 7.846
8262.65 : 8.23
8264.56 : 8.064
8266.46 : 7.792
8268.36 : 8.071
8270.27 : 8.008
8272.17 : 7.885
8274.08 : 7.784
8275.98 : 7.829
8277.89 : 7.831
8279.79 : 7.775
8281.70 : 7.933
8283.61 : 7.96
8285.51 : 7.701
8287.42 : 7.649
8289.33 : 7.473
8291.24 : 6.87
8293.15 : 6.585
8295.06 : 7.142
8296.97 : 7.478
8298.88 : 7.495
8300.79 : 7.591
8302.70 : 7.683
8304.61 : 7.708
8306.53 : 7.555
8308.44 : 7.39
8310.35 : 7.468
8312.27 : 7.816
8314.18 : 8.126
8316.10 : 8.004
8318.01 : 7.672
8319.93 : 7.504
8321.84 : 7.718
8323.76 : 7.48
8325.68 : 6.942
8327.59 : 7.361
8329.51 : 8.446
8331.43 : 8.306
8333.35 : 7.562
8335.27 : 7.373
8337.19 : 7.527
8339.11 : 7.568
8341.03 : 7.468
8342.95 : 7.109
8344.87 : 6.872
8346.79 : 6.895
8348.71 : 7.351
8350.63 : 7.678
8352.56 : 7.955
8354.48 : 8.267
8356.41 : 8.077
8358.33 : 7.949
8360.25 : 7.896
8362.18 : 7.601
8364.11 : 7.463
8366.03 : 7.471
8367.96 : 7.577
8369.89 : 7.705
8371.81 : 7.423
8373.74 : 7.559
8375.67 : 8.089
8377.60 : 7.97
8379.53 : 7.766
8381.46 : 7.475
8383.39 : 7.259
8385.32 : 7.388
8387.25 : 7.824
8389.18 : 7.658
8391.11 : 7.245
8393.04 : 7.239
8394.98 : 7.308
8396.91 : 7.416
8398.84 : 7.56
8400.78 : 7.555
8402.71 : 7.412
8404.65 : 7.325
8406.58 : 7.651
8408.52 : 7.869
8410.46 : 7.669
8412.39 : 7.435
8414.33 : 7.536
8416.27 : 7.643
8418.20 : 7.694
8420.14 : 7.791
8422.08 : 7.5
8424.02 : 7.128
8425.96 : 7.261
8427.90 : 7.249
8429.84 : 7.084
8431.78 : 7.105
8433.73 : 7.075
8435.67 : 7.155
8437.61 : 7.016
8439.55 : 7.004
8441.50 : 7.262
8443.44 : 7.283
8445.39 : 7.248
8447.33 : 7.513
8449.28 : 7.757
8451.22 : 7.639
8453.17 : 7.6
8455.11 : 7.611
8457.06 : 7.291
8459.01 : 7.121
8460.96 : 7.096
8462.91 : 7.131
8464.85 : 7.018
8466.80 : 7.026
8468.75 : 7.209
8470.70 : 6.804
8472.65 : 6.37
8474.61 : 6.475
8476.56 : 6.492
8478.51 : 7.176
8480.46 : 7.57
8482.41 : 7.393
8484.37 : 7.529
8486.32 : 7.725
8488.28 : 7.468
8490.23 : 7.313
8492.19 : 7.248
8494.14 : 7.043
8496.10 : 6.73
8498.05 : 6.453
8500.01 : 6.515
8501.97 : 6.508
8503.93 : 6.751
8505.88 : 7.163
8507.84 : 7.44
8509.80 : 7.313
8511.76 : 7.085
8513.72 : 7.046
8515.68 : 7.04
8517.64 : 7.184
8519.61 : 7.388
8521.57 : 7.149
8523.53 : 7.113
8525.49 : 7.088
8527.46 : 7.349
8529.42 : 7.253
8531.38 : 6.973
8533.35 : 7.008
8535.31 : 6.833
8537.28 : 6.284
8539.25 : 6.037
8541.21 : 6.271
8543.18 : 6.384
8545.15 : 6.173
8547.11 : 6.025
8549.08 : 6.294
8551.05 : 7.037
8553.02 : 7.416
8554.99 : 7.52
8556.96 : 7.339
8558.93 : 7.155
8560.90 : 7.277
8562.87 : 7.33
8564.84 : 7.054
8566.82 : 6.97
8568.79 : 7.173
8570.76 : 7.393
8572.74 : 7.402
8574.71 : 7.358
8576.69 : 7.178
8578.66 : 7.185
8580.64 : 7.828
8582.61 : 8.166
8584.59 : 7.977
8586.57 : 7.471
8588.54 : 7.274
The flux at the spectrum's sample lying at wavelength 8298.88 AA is 7.495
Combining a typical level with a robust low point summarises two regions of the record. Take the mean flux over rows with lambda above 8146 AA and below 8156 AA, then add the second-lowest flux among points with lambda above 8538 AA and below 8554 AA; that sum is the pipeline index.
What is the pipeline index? 14.0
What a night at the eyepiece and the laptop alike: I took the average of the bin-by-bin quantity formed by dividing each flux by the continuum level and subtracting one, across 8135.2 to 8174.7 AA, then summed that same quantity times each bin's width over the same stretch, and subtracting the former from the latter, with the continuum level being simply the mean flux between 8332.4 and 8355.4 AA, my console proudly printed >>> 3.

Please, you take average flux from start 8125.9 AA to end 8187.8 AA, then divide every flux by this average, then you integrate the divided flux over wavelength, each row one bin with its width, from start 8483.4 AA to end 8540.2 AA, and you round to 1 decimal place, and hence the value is 49.7 AA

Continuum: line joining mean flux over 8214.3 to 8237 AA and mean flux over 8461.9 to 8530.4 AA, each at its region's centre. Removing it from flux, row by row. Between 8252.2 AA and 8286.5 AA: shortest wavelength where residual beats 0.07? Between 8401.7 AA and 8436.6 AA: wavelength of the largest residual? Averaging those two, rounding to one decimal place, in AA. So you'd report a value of 8330.8 AA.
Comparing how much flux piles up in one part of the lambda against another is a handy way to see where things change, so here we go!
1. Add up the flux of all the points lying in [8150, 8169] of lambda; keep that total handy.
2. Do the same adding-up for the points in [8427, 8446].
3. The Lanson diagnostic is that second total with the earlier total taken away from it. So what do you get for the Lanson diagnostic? -10.2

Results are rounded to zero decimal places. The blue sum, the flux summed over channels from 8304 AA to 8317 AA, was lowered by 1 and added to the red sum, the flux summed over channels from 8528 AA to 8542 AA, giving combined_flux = 100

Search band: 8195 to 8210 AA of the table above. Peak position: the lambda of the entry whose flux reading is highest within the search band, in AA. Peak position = 8209.55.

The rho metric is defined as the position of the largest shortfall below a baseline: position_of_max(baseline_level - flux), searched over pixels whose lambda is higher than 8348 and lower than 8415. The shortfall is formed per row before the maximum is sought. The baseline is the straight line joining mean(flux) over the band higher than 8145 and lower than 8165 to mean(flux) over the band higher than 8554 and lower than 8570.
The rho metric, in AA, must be 8383.39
